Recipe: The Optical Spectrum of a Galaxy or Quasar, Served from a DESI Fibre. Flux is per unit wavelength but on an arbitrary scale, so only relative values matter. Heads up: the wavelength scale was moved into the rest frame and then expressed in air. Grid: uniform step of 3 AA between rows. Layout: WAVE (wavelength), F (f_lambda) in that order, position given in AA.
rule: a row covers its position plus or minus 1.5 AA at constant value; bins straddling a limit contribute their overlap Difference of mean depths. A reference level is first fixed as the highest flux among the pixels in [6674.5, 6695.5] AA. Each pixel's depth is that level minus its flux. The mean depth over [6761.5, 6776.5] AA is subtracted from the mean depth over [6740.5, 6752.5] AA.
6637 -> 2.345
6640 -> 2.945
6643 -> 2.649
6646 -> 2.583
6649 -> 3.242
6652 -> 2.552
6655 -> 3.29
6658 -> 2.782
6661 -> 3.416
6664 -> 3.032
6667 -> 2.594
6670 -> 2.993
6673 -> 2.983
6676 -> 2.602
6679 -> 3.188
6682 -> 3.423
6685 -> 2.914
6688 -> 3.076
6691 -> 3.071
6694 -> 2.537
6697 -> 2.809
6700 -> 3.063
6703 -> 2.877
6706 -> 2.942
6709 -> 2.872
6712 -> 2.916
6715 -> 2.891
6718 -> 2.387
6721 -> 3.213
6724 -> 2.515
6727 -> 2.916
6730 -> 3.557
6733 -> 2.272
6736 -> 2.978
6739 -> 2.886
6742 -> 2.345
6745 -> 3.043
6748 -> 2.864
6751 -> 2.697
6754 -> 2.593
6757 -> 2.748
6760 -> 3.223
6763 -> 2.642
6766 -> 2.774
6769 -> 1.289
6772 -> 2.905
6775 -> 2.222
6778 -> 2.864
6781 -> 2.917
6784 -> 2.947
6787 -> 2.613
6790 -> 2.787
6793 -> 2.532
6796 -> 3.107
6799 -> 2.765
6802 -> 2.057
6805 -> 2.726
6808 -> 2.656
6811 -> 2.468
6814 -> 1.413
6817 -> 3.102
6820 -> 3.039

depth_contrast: -0.37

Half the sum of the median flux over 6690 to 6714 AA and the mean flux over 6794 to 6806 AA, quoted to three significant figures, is 2.78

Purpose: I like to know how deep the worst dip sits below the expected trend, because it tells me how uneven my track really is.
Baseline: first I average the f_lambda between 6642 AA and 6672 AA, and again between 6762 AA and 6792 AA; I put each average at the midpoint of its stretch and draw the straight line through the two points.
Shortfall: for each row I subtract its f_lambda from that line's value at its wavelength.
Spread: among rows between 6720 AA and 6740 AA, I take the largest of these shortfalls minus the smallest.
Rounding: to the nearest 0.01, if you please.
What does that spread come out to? 1.28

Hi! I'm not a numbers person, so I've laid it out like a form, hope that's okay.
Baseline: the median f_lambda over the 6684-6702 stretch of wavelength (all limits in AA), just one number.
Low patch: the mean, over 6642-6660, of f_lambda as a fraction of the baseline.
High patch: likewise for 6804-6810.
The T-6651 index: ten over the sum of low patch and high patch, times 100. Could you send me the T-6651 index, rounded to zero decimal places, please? 539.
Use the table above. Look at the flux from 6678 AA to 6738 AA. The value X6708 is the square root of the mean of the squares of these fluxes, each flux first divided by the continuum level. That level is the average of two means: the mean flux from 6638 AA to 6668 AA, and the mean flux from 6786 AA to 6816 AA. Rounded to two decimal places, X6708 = 1.08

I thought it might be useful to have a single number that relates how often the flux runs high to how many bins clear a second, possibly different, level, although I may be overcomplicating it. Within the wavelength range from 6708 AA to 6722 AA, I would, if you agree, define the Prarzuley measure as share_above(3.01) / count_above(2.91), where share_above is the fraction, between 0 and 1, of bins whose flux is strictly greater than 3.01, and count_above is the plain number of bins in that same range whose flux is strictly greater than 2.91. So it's 0.10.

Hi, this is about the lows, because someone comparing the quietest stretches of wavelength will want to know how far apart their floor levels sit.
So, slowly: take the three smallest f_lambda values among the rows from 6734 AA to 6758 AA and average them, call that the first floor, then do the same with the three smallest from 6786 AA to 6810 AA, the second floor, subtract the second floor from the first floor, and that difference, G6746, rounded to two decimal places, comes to 0.14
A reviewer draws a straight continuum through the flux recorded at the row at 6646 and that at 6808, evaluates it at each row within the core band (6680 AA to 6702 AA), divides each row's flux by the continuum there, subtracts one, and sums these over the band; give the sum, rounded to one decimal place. 1.0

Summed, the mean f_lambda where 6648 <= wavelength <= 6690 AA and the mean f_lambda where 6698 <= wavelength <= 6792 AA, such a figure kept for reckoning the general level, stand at 5.77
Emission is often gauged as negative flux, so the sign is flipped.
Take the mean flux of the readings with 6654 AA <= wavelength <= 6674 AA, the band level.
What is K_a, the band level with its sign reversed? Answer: -3.01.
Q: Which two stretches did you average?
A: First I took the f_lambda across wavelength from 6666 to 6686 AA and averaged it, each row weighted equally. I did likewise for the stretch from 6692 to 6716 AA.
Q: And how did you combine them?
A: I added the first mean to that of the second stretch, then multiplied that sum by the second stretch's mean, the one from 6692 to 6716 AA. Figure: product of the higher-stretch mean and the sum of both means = 16.7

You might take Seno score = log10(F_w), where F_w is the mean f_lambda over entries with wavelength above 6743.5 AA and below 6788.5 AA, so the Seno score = 0.430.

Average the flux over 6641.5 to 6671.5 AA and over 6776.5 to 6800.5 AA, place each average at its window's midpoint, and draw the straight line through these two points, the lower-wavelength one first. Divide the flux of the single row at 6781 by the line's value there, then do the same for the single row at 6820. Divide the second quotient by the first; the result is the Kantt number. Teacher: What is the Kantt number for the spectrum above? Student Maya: 1.05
